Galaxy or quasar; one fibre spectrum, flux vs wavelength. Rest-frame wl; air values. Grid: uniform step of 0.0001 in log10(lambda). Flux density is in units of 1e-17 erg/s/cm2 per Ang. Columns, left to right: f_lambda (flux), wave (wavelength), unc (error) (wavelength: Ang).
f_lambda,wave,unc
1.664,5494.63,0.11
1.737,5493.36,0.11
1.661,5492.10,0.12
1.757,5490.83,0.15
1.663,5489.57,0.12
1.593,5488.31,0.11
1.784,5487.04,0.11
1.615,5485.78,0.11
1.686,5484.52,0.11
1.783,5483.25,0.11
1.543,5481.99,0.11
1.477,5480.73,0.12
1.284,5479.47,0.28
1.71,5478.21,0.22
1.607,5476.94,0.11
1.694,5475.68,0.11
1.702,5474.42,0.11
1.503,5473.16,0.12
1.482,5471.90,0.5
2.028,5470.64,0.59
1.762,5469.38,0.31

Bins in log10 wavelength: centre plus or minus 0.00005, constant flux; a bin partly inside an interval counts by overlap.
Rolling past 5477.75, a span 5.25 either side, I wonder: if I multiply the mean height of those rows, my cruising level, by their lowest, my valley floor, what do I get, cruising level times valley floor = 2.0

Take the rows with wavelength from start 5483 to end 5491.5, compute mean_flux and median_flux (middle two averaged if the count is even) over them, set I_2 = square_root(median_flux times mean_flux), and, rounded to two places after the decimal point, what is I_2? 1.69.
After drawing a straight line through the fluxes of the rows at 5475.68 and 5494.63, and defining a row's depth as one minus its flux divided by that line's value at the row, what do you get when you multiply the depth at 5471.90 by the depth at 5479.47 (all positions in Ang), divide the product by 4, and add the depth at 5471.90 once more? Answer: 0.14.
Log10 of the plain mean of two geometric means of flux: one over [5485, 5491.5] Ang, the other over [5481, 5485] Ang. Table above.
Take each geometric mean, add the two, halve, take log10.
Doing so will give 0.224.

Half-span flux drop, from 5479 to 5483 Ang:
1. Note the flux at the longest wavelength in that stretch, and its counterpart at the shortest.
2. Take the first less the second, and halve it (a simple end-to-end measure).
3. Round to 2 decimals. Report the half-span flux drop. 0.13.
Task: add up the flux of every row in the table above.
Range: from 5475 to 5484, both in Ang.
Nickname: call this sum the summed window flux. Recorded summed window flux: 11.1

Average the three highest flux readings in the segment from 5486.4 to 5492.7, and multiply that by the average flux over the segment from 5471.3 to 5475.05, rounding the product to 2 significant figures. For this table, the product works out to 2.7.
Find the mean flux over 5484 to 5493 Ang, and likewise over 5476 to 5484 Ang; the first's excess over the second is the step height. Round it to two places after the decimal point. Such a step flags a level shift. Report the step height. 0.11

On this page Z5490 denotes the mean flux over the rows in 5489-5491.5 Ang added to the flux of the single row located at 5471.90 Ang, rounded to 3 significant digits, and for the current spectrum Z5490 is 3.19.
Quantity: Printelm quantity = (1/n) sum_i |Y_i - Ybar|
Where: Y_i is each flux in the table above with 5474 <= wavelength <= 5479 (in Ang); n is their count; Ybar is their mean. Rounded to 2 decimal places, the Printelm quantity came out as 0.04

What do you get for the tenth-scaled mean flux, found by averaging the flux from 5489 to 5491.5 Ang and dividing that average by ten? 0.171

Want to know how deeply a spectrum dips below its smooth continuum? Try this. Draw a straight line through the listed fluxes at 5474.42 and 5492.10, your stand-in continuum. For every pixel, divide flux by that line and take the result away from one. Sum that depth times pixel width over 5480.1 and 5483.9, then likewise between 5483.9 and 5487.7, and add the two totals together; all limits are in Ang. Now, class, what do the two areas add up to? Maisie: 0.1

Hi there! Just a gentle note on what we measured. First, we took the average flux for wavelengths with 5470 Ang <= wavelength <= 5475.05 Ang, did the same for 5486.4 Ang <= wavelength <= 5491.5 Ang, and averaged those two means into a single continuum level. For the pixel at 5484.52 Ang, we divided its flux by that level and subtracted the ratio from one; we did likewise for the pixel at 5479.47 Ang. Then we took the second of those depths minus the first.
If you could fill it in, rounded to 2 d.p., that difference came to 0.24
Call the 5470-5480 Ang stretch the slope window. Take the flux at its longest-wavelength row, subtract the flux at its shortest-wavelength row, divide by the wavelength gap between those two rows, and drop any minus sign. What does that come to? 0.084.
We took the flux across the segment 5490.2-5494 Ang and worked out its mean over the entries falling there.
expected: 1.72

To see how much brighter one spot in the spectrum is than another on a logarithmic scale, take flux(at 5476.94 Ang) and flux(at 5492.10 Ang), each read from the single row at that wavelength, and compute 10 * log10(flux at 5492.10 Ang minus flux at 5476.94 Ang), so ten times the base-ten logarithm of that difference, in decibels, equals -13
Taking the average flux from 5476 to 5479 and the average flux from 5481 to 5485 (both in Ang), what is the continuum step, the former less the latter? -0.01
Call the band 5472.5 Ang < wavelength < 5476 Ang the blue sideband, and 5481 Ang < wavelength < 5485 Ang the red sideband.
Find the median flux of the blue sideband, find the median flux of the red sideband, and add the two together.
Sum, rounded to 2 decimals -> 3.38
